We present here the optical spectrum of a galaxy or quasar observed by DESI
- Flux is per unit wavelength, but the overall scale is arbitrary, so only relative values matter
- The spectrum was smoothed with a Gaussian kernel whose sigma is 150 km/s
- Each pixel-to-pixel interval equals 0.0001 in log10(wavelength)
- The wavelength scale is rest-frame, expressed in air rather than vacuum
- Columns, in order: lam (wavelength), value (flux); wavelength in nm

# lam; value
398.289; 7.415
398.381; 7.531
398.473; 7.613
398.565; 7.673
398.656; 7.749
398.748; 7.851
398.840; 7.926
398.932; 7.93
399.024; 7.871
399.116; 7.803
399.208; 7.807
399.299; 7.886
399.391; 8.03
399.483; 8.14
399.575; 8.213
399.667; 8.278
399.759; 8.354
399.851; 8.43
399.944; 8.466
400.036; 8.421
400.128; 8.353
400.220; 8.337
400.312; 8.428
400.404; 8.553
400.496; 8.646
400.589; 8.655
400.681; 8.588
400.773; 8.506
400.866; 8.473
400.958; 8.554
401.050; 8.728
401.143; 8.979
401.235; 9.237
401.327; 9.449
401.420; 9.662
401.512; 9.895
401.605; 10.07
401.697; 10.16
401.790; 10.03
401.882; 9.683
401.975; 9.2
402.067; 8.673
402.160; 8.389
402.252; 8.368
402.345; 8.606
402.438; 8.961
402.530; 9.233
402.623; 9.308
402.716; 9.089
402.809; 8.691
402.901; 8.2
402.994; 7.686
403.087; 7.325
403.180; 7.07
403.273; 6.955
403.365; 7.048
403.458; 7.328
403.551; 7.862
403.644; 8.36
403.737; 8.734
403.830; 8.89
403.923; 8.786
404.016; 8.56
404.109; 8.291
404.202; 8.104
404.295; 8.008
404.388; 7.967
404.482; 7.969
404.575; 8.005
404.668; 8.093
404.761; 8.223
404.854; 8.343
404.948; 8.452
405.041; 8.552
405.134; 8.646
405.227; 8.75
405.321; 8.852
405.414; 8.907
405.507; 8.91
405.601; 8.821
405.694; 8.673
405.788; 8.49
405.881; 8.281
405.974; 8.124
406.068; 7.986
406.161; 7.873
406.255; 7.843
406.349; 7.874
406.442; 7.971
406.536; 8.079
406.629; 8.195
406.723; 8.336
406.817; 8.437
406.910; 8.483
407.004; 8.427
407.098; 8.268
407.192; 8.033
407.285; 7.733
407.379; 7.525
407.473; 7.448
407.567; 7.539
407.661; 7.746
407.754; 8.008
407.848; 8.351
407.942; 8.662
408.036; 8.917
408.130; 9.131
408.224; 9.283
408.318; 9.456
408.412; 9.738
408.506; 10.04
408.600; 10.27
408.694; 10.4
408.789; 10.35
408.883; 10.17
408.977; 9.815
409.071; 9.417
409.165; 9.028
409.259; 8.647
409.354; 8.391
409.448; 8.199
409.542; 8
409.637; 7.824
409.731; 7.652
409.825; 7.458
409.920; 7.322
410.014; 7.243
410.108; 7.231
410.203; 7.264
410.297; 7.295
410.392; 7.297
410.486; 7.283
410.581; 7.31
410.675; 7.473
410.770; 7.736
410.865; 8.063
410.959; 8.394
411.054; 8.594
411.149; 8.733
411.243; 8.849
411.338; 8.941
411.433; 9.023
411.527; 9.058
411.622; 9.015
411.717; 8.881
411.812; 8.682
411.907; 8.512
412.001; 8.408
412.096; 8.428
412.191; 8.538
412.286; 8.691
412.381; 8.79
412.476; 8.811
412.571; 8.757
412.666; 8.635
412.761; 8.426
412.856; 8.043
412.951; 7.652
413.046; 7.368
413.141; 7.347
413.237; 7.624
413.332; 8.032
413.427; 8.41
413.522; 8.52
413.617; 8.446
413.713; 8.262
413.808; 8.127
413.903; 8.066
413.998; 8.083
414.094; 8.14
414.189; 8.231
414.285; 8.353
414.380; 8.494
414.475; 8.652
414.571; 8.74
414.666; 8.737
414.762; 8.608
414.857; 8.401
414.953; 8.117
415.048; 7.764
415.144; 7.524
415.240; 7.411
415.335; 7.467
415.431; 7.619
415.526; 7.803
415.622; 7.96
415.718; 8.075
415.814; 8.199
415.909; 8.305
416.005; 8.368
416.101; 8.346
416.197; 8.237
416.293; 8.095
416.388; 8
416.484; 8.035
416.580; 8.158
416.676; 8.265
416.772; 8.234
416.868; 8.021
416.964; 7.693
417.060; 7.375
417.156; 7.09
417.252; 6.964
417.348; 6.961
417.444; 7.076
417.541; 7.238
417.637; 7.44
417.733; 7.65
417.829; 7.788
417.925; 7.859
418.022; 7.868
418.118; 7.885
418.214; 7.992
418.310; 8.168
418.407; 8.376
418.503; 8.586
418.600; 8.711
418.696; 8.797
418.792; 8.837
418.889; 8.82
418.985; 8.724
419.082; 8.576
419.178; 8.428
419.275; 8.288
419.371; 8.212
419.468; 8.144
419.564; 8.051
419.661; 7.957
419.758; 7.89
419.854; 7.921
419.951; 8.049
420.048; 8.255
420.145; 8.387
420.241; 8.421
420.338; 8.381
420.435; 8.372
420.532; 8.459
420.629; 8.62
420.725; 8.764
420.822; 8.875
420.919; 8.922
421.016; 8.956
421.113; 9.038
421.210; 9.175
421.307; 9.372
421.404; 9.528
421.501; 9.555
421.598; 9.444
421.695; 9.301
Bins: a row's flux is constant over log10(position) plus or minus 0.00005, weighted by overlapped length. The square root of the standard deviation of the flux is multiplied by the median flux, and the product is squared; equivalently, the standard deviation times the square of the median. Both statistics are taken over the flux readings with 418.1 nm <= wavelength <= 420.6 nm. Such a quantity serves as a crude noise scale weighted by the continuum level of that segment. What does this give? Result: 21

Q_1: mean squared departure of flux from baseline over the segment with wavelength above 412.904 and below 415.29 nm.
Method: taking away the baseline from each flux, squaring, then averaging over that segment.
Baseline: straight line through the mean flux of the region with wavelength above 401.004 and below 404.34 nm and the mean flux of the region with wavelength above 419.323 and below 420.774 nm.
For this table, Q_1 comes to 0.26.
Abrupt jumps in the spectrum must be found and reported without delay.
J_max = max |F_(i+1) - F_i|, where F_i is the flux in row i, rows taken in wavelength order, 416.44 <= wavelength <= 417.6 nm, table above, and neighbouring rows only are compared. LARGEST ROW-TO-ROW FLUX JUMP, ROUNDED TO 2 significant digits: 0.33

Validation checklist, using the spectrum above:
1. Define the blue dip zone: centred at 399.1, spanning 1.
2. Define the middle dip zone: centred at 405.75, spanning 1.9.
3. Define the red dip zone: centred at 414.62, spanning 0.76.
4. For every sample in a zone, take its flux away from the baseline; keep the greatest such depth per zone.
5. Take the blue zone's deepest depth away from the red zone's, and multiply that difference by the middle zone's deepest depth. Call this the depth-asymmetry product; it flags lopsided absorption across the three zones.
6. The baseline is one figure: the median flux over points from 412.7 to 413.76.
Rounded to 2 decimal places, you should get -0.07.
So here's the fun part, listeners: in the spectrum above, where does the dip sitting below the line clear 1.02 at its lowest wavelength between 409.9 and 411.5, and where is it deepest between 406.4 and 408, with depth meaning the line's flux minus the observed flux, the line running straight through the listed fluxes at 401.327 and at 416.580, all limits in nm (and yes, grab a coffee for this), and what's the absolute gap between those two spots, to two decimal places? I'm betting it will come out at 2.45 nm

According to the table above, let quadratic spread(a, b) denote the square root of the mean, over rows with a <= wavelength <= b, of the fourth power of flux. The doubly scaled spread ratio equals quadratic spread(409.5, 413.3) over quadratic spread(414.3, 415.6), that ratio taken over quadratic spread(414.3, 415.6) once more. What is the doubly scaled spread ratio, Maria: 0.015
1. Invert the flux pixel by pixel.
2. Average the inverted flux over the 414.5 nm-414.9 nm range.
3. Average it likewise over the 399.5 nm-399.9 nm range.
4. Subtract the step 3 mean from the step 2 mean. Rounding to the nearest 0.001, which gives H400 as -0.004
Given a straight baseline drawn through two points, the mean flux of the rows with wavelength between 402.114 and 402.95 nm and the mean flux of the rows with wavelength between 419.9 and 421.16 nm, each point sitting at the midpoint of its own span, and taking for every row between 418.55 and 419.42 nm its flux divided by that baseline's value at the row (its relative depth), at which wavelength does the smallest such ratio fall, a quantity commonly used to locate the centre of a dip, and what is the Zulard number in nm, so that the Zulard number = 419.371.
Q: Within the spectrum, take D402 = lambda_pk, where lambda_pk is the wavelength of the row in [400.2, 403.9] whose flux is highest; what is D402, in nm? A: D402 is 401.697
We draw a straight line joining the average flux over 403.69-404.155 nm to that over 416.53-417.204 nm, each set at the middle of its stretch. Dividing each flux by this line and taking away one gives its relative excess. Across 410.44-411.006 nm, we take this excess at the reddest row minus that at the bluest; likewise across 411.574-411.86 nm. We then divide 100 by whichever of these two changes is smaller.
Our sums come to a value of -2550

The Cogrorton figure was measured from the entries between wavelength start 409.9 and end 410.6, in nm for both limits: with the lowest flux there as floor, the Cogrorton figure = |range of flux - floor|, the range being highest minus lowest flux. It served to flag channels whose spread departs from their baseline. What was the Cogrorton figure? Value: 7.1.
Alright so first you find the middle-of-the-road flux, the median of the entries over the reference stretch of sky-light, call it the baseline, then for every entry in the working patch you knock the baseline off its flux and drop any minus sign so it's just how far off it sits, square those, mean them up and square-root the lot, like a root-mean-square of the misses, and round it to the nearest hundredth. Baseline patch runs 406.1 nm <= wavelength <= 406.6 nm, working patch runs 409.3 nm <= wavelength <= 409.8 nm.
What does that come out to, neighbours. 0.30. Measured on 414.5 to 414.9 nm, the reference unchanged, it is 0.76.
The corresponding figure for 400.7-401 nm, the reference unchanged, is 0.64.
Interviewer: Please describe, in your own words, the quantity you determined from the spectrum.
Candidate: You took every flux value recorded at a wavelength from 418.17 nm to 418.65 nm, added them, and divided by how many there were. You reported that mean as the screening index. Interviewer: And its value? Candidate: 8.4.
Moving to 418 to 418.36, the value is 8.0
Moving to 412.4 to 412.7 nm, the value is 8.7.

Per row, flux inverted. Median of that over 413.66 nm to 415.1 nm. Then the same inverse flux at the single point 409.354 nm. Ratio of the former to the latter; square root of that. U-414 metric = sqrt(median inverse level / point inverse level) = 1.01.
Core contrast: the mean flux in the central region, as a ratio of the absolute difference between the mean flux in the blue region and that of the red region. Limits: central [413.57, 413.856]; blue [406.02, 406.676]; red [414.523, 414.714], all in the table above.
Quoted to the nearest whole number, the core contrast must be 11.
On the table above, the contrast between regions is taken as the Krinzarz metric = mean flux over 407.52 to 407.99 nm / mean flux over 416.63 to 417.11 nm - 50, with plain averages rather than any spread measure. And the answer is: -49.0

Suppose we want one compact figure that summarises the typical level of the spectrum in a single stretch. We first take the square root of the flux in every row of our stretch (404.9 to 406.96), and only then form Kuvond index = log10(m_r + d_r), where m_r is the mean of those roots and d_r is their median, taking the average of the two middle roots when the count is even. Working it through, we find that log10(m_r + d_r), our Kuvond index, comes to 0.764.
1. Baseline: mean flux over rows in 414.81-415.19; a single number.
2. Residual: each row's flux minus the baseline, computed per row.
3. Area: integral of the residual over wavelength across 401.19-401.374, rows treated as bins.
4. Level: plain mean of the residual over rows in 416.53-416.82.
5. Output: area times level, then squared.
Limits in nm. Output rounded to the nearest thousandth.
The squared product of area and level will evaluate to 0.005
